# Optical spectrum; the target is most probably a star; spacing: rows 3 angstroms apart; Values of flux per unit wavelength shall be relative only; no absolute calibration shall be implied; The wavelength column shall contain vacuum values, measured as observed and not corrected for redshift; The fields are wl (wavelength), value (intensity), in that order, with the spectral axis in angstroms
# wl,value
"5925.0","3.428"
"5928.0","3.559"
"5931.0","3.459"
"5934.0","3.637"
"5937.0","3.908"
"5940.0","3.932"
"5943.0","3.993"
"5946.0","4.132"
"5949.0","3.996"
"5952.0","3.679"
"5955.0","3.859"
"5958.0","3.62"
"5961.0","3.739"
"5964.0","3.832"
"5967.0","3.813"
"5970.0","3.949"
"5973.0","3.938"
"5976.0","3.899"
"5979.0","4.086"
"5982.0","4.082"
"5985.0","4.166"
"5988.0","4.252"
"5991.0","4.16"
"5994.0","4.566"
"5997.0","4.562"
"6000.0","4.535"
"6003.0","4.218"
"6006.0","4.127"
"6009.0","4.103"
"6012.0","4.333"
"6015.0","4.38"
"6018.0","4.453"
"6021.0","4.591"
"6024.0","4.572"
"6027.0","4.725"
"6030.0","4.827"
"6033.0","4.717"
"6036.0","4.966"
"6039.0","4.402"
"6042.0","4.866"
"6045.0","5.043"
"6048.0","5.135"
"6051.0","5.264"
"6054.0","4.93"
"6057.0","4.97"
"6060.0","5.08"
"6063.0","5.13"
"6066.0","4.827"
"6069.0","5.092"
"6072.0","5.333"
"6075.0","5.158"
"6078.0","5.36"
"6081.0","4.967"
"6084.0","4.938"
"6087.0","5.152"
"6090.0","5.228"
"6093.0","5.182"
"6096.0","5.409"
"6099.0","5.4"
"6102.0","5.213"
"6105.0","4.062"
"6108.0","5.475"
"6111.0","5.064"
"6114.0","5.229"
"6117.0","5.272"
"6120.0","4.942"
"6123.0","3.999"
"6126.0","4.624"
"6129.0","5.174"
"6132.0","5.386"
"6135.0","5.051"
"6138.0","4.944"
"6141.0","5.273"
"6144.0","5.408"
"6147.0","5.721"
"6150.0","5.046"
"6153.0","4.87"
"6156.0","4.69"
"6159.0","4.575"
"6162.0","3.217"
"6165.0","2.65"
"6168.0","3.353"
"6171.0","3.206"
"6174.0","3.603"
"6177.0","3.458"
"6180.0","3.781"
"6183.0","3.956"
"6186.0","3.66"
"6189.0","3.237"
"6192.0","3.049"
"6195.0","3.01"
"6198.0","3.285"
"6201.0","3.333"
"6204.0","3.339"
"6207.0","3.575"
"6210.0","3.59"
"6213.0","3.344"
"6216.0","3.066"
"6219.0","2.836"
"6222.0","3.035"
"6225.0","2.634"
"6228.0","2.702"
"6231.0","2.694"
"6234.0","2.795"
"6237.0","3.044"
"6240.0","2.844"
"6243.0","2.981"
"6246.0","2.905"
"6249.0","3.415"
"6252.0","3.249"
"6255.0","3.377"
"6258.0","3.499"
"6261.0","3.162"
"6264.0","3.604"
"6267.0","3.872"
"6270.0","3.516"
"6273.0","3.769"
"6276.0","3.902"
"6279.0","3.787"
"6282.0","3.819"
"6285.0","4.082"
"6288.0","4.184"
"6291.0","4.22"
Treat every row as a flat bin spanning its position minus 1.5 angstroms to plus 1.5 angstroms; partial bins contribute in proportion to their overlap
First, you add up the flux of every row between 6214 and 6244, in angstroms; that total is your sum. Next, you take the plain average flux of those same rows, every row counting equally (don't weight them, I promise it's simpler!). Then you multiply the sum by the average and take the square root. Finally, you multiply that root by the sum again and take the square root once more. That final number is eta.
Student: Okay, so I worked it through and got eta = 16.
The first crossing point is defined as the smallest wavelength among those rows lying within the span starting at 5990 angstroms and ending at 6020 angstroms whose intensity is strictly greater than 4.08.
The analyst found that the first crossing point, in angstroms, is 5991.0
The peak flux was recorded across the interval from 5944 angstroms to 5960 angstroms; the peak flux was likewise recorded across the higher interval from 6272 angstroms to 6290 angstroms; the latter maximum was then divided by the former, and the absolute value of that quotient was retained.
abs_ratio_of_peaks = 1.0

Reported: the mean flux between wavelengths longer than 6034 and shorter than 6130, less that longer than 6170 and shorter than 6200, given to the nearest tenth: 1.6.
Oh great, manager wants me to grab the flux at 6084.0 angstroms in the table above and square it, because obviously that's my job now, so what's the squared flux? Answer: 24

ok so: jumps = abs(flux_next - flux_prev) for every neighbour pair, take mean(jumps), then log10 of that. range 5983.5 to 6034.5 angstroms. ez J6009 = -0.92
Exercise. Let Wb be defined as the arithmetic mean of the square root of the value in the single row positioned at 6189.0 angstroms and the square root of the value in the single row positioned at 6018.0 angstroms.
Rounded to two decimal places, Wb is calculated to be 1.95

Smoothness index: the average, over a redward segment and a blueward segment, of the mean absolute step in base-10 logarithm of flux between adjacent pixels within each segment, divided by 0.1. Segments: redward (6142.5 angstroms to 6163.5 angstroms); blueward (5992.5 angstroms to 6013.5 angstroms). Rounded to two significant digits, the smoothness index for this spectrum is 0.29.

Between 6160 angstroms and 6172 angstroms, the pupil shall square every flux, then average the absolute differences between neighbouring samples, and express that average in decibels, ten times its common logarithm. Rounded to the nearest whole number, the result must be 5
